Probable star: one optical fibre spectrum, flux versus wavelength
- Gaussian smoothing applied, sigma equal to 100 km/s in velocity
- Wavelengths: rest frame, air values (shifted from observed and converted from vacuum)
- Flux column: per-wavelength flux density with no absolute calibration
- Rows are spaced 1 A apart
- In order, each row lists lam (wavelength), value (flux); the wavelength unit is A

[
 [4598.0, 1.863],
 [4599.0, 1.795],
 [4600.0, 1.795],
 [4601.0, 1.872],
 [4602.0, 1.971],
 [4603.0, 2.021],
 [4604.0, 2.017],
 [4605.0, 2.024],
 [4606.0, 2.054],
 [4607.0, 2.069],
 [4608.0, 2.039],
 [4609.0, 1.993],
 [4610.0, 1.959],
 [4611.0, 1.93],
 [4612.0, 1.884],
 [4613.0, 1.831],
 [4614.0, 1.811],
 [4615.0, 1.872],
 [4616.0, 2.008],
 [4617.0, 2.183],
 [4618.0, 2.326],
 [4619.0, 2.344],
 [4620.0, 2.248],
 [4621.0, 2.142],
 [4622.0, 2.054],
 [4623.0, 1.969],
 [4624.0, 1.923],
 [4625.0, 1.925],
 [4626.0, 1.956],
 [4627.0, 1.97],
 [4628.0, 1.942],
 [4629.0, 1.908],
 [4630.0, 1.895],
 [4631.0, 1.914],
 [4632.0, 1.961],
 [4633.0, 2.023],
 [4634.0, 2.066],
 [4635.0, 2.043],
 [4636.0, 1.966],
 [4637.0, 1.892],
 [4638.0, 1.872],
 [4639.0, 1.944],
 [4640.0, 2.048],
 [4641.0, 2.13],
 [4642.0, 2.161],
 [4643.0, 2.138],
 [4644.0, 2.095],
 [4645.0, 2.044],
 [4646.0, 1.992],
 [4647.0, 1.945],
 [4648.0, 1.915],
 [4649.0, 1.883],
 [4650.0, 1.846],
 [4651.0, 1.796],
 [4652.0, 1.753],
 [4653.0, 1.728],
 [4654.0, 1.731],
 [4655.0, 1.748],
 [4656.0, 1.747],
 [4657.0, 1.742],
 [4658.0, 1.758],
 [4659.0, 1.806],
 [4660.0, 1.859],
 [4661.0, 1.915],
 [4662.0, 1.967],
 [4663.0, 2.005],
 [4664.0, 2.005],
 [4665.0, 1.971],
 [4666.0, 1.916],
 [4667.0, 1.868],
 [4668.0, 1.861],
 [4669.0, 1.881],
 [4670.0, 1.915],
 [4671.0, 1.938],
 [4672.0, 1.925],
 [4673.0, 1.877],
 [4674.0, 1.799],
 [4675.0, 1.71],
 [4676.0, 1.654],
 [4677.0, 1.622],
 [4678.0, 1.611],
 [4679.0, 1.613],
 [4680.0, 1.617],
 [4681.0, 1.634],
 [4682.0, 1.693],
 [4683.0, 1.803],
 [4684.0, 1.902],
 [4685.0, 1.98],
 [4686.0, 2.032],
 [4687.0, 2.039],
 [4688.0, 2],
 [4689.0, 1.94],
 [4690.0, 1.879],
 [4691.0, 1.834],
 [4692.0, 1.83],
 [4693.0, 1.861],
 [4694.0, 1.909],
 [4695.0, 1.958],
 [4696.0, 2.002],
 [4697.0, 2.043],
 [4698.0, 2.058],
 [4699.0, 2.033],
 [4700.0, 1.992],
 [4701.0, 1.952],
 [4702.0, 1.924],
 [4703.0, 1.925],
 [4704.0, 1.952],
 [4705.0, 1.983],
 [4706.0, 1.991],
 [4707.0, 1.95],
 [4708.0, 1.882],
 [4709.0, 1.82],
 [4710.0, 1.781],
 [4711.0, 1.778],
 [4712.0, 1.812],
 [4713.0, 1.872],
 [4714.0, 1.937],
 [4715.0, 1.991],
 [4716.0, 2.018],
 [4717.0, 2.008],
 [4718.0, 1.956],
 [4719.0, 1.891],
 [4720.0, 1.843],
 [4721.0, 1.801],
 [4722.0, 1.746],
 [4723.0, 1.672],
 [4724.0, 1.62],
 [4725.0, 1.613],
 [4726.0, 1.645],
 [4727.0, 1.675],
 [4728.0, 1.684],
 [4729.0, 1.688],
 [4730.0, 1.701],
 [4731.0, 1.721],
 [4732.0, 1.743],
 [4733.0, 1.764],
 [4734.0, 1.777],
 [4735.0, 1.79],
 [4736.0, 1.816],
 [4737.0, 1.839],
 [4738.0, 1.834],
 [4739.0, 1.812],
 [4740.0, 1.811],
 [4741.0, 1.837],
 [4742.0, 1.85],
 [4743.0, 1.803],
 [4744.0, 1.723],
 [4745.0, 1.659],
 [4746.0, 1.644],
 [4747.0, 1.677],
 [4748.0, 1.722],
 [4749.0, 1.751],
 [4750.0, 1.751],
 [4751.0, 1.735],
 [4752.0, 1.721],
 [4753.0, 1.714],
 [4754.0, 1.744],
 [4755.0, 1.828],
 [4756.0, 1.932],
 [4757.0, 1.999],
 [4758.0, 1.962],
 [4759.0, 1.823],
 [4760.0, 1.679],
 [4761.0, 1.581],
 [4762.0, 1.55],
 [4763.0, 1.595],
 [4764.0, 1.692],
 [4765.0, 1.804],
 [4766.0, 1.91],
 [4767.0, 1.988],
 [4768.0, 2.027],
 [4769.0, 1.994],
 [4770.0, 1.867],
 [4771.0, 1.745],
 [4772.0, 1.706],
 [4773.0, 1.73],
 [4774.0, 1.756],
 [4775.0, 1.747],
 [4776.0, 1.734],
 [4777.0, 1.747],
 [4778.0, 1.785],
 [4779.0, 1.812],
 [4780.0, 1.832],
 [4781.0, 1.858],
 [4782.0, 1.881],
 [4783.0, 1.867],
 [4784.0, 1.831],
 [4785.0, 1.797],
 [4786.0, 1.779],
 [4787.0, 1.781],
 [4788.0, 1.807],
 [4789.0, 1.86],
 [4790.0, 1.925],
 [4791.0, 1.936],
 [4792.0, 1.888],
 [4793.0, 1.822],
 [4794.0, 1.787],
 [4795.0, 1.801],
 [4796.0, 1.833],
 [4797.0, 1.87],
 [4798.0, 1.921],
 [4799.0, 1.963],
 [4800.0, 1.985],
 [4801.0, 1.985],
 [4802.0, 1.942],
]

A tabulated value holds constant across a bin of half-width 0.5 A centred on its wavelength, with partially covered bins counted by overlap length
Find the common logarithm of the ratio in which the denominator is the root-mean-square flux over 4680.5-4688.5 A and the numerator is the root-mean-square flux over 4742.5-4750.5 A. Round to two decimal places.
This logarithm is -0.04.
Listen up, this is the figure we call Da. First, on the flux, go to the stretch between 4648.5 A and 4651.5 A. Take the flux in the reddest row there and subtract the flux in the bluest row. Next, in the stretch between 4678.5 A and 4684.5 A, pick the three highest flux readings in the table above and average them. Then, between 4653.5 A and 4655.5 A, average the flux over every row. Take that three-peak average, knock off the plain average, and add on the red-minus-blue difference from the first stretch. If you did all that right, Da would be -0.03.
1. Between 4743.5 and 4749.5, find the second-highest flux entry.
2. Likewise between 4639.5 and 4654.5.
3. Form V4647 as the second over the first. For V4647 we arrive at 1.24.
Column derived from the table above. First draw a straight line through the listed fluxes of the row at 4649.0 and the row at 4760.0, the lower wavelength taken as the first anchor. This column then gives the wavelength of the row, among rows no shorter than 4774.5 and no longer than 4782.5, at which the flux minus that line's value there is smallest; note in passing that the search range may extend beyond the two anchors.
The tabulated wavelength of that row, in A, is 4776.0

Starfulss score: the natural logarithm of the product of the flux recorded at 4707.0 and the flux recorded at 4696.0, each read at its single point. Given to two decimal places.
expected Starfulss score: 1.36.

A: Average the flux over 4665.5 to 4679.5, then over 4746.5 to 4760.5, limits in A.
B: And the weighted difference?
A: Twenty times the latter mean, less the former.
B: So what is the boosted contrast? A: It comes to 34.0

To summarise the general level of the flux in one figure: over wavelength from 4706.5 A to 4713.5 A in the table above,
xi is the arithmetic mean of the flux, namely 1.84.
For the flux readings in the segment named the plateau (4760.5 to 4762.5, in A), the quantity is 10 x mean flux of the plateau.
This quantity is 15.7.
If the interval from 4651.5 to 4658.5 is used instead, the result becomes 17.4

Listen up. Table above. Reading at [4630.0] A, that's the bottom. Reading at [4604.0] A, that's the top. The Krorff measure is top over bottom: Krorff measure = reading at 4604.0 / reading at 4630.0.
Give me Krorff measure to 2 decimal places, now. 1.06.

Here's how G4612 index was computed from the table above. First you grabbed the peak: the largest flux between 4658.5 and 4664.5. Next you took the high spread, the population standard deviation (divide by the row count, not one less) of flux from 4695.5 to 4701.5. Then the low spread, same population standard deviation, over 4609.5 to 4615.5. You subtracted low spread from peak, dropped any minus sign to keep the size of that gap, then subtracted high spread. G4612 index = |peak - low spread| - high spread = 1.92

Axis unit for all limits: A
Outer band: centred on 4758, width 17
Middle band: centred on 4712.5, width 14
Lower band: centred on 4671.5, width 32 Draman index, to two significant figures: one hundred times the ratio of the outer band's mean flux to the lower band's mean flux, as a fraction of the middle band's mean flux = 51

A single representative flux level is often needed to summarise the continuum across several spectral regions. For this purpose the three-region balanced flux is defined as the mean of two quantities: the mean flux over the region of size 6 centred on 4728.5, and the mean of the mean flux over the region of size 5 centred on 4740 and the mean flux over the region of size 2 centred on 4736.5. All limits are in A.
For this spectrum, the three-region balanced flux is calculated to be 1.76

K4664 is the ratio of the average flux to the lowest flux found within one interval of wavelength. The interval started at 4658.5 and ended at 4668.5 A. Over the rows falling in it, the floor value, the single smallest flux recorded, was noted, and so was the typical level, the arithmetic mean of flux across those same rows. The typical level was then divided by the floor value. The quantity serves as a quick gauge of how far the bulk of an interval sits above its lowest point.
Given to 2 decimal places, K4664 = 1.06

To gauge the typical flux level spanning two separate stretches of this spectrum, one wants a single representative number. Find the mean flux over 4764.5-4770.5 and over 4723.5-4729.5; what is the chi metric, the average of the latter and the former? 1.793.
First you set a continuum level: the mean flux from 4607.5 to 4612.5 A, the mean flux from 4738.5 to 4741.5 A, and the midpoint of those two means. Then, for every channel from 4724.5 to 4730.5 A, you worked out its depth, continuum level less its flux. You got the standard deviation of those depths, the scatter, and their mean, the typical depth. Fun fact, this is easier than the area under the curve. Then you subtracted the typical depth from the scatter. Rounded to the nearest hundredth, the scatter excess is -0.19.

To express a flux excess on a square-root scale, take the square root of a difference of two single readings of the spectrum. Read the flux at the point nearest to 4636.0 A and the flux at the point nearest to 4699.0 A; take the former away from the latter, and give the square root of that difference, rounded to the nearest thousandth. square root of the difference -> 0.259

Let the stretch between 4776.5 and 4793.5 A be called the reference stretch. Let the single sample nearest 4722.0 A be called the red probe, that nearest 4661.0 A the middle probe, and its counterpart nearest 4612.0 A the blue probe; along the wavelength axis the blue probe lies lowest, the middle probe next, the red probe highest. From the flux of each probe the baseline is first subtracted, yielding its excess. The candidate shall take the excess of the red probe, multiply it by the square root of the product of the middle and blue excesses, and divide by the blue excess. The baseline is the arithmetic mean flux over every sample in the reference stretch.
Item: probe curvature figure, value -0.12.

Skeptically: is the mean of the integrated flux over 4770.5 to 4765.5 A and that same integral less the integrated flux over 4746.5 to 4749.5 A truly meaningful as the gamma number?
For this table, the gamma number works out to 7.2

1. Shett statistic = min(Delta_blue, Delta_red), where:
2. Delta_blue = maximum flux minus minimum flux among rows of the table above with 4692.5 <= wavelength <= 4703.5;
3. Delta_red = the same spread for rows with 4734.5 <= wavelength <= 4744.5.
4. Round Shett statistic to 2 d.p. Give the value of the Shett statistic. 0.13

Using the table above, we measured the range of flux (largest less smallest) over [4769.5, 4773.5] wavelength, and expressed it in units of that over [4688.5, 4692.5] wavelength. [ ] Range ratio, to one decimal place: 1.5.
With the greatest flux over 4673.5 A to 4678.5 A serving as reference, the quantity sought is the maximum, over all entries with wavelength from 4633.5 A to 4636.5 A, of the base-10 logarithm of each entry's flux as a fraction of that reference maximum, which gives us 0.060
